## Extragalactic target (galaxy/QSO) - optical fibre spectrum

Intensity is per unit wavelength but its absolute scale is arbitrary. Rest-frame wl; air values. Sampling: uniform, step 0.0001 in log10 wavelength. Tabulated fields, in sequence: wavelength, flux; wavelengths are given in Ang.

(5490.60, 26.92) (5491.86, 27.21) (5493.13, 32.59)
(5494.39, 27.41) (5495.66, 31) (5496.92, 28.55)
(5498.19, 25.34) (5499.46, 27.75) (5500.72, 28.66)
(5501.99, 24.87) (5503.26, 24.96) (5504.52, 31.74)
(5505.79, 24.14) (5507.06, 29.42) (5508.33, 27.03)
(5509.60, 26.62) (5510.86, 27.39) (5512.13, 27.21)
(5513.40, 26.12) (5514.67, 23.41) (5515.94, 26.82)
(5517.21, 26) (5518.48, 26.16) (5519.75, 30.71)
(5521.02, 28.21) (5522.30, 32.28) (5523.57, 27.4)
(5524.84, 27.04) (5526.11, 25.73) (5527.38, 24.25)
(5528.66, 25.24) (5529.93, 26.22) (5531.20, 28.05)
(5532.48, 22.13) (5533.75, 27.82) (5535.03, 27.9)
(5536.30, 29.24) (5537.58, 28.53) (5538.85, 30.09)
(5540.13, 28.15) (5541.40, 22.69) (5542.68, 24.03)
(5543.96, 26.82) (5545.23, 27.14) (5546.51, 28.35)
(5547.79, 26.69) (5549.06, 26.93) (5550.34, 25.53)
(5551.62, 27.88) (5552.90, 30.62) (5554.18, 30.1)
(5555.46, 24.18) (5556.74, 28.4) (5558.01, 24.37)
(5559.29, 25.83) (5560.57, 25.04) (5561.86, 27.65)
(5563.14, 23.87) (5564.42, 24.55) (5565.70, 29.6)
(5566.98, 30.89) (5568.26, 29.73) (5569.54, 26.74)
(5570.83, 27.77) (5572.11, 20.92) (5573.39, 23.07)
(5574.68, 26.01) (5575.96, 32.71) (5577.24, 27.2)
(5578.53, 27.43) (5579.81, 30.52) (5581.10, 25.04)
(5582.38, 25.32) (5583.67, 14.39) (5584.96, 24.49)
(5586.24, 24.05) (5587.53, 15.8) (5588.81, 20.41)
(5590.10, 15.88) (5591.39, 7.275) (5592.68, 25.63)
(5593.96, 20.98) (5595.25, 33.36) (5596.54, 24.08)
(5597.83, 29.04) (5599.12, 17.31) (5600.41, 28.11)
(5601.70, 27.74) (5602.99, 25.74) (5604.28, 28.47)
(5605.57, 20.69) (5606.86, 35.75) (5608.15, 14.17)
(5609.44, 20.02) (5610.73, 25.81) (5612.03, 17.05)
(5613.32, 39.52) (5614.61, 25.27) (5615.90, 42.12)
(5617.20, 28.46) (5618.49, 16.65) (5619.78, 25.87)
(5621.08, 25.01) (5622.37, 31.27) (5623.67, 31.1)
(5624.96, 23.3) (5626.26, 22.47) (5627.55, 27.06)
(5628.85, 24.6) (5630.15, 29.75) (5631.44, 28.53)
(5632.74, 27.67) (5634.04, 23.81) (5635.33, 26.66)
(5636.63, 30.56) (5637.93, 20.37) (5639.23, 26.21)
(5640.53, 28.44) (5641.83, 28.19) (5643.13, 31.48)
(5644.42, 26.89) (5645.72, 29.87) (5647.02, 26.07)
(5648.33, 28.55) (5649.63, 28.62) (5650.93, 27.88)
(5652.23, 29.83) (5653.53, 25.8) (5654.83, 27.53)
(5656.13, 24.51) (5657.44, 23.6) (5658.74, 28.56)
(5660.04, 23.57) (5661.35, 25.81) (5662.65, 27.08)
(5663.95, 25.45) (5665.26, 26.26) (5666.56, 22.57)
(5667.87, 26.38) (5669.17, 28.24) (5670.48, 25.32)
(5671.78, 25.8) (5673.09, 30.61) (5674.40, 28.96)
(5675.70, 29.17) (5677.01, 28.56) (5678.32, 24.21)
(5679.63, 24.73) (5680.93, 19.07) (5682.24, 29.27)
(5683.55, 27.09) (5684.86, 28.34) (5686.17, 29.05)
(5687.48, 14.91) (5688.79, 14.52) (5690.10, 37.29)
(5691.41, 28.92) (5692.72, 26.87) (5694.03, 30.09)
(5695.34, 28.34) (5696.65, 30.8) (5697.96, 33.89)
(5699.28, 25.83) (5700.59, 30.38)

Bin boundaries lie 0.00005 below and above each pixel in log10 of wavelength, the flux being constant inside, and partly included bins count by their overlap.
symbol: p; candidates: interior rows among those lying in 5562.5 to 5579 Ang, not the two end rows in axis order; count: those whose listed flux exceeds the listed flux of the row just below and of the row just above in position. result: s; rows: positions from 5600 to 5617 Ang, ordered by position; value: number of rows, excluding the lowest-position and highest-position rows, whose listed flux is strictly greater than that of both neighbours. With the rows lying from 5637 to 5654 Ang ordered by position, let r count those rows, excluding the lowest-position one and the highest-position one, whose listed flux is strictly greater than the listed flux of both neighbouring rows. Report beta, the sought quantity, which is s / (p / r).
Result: 6.7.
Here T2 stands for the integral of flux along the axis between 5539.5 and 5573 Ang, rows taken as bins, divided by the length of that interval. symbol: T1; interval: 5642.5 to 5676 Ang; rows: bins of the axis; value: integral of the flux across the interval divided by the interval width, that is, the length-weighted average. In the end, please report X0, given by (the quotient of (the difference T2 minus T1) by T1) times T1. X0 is -0.4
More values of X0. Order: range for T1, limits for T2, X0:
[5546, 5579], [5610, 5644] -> 0.2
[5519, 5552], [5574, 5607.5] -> -2.7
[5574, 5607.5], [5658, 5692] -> 1.8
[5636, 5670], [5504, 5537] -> 0.2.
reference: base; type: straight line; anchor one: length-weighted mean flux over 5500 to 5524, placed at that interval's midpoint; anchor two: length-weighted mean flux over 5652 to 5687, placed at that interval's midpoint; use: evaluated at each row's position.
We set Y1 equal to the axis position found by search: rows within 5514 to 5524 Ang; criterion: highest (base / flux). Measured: 5514.67 Ang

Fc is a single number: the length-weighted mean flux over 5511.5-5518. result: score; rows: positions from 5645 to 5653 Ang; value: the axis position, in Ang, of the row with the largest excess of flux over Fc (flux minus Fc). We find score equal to 5645.72 Ang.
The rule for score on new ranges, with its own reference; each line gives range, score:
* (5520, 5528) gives 5522.30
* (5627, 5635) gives 5630.15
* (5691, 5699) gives 5697.96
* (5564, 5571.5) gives 5566.98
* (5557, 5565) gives 5561.86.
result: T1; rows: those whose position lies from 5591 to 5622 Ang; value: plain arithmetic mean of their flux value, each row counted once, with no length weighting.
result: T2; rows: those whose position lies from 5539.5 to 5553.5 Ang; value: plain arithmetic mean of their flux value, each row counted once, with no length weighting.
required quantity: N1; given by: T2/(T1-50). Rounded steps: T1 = 25.2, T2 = 26.8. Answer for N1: -1.08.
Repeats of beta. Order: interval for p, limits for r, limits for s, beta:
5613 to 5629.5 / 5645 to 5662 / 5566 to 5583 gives 3.0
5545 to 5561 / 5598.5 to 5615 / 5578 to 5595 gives 5.0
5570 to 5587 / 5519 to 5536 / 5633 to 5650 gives 2.0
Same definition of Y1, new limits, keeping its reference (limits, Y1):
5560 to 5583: 5572.11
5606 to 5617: 5608.15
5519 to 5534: 5532.48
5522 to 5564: 5532.48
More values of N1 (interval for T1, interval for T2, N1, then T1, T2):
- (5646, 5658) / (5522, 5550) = -1.17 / 26.9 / 26.9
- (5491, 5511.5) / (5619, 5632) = -1.21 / 27.8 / 26.9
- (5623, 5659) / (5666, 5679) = -1.18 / 27.1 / 27.0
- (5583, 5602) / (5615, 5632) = -0.98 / 21.9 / 27.4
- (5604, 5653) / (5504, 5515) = -1.17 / 26.9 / 27.0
